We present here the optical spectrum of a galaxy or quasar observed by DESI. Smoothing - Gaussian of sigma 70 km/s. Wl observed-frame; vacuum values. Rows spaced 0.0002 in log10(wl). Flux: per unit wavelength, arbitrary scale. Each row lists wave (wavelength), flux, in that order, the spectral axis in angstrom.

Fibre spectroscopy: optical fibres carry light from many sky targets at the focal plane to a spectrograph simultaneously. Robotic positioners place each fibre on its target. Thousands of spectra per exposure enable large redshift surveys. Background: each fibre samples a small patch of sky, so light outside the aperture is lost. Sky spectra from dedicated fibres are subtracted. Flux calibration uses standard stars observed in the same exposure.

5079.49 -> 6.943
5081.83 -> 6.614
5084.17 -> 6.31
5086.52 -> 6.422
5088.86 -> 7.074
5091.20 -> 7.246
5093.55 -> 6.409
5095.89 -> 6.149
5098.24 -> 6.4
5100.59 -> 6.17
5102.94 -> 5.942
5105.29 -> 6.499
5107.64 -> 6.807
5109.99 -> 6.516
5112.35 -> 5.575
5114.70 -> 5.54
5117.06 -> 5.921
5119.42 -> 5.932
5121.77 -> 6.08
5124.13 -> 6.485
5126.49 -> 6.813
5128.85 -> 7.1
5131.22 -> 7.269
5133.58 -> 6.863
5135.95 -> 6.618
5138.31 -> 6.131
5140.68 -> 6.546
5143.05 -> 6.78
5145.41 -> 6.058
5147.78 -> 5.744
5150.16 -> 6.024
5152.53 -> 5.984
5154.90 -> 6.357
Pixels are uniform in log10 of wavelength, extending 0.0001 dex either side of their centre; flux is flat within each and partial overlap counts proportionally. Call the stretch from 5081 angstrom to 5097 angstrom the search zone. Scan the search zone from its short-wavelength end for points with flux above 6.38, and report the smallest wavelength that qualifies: 5081.83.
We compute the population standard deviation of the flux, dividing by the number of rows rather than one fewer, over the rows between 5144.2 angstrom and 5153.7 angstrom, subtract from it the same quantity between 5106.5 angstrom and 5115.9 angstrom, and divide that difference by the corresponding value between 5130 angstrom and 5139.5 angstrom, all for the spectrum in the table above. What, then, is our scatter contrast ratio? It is -1.1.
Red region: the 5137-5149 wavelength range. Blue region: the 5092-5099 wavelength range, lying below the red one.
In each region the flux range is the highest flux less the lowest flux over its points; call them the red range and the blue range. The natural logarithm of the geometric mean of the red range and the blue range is -0.66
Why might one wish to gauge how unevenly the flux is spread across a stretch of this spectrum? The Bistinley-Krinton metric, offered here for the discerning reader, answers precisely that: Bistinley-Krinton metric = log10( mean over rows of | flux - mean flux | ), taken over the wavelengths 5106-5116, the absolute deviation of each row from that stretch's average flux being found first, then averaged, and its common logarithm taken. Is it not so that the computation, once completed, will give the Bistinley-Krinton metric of -0.26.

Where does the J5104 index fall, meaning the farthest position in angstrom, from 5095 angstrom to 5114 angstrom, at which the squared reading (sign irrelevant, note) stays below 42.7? 5112.35 angstrom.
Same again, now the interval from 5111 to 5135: 5124.13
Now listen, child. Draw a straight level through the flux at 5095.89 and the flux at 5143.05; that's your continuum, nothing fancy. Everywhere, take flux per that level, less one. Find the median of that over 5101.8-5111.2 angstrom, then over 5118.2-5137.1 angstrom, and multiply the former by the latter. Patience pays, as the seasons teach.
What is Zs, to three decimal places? 0.000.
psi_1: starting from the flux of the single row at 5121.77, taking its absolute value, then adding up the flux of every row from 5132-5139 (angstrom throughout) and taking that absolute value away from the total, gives 13.5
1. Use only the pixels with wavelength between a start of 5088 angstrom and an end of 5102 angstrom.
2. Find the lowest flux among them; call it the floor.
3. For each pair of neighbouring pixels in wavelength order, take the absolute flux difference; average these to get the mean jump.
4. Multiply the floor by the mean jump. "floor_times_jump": 2.2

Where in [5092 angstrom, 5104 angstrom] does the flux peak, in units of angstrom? 5093.55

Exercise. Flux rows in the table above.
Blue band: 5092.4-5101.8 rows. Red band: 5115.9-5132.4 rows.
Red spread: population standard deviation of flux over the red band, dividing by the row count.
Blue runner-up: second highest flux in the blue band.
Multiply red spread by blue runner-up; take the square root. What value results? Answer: 1.82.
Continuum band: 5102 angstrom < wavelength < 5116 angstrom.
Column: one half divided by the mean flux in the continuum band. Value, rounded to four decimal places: 0.0813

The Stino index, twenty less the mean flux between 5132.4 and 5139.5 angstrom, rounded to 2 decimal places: 13.46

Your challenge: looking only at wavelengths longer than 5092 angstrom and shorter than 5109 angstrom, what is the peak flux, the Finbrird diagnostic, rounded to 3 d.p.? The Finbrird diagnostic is 6.807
